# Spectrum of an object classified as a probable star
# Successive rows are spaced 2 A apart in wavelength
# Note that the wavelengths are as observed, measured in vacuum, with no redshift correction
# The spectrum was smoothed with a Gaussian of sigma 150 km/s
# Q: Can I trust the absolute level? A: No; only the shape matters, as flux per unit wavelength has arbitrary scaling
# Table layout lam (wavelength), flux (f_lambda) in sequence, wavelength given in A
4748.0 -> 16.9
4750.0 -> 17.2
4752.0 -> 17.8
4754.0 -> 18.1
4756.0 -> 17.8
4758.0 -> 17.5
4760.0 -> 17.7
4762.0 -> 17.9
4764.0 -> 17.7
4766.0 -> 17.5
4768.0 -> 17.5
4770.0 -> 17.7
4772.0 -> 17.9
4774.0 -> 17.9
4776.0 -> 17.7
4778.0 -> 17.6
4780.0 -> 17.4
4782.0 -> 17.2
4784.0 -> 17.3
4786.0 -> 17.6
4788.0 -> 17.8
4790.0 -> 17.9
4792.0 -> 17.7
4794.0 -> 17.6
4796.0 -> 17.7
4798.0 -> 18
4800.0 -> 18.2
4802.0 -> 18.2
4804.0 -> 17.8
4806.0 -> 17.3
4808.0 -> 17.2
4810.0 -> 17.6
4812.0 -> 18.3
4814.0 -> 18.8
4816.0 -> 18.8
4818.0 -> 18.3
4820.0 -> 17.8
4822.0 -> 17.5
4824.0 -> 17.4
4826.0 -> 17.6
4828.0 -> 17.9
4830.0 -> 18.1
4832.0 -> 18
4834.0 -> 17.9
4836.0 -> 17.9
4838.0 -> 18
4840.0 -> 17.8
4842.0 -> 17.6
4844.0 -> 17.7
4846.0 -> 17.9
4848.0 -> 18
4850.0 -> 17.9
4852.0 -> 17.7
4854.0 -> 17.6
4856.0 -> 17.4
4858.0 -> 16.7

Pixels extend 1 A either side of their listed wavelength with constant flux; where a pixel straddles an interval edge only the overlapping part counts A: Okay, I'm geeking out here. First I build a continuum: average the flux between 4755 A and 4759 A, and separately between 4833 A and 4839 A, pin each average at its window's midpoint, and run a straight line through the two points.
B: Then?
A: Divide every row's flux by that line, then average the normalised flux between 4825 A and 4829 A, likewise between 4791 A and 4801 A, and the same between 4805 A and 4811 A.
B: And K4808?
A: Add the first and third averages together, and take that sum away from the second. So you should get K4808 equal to -0.96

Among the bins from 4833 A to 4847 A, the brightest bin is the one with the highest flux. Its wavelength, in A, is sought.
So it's 4838.0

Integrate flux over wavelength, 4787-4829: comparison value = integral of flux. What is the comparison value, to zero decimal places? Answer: 751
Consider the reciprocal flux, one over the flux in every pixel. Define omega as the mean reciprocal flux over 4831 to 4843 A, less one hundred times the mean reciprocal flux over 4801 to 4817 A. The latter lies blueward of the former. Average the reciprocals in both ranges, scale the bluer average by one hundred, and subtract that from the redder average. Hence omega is -5.505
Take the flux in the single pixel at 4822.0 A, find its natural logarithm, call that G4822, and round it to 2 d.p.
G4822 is 2.86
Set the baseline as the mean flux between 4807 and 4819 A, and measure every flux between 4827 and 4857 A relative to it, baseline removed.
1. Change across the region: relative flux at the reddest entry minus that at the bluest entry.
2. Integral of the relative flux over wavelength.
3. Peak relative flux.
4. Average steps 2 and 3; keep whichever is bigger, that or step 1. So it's -0.5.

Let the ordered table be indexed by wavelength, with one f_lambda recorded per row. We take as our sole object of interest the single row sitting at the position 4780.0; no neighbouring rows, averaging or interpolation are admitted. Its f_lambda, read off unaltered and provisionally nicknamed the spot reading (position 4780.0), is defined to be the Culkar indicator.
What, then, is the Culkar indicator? 17.4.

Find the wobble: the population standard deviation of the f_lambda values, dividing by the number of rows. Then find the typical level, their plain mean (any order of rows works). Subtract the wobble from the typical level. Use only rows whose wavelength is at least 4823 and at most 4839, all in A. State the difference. 17.6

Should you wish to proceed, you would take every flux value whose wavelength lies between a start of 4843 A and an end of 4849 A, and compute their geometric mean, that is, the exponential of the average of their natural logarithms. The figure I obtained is 17.9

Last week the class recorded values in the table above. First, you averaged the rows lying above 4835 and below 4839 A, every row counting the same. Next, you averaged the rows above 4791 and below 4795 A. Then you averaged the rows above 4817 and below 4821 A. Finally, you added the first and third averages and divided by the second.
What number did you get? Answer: 2.04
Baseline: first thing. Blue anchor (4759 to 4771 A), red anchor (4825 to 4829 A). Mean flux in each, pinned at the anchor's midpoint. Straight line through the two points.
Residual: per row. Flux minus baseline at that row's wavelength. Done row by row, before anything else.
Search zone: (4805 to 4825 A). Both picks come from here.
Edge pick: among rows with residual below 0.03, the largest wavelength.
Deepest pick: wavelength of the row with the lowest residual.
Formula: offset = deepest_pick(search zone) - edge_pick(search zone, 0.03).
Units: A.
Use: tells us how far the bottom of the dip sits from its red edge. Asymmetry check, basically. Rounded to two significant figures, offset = -16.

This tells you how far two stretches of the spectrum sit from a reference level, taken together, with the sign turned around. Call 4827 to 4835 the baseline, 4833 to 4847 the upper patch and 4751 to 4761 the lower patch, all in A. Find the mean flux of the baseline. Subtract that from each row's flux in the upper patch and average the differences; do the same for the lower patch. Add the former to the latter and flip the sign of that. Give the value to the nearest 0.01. 0.34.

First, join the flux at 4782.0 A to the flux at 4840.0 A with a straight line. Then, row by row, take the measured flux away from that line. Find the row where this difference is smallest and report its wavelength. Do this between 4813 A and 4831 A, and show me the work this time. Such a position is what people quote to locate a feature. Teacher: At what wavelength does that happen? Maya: 4814.0 A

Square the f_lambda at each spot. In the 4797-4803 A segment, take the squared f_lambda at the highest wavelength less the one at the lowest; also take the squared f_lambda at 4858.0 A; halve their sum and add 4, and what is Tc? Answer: 147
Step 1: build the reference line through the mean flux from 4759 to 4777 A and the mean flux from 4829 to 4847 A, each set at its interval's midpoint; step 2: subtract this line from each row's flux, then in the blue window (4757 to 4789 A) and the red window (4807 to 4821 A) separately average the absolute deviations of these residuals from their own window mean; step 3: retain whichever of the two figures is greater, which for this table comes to 0.50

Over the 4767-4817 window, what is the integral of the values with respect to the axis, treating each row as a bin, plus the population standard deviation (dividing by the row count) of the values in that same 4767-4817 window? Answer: 890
